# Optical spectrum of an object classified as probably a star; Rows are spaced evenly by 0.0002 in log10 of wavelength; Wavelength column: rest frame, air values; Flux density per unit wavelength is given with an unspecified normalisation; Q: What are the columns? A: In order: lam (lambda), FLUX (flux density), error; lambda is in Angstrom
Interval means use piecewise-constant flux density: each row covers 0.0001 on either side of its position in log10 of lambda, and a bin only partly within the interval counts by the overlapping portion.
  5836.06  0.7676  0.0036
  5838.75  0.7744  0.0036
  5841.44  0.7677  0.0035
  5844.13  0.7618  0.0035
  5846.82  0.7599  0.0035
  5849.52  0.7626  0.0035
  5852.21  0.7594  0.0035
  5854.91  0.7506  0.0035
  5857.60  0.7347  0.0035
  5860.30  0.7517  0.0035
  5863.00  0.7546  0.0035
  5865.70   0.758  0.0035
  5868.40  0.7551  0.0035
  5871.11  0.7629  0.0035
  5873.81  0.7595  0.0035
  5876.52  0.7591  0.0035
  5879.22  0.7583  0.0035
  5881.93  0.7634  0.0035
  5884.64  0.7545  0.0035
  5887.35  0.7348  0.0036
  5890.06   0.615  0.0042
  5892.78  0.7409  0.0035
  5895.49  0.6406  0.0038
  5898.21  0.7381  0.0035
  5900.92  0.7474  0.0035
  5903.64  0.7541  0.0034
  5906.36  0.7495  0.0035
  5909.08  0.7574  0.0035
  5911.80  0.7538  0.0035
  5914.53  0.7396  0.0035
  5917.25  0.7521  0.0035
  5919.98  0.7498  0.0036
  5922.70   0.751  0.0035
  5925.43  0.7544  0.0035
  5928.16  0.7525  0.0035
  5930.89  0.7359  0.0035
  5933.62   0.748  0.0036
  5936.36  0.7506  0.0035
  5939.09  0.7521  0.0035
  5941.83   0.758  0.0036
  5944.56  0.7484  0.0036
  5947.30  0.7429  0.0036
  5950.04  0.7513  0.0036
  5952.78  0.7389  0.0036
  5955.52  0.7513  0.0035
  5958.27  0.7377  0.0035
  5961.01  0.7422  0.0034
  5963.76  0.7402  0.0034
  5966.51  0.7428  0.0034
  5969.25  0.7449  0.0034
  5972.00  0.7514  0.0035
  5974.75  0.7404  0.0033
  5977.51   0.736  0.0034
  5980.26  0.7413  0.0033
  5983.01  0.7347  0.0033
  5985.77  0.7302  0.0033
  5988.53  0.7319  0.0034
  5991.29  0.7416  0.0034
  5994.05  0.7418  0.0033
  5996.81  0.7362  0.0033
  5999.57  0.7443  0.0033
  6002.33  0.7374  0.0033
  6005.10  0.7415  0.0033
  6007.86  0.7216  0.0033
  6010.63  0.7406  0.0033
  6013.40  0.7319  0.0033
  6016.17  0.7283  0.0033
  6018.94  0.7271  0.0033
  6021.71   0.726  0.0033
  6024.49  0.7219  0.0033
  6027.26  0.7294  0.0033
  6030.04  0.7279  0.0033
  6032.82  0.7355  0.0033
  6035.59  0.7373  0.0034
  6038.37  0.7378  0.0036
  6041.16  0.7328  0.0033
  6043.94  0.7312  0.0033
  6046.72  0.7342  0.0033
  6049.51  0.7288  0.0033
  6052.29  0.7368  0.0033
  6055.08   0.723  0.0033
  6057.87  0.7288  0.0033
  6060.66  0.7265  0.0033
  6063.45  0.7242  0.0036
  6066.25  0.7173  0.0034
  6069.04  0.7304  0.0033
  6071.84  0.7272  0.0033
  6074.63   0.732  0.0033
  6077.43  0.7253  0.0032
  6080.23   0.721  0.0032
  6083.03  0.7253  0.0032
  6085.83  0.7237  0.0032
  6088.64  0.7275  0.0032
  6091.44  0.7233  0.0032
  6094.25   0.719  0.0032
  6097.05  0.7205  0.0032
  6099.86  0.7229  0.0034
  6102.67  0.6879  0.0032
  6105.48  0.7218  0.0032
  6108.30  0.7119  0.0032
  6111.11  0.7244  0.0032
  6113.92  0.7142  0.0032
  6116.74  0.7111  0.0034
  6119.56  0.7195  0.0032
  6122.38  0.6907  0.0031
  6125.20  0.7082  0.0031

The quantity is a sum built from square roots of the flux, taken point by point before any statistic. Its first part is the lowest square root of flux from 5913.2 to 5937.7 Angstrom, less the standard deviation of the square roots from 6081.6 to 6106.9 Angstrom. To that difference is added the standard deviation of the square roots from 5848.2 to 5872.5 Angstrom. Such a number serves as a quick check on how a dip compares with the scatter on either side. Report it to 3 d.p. 0.856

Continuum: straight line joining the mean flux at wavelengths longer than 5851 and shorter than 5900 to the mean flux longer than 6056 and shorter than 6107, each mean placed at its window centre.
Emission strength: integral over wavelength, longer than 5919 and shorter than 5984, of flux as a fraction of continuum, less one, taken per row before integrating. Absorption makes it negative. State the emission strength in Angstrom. 1.2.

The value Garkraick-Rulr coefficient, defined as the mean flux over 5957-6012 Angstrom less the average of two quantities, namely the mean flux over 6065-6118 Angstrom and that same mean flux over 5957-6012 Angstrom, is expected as 0.0093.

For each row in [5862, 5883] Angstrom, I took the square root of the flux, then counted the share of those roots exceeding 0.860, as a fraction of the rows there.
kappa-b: 1.0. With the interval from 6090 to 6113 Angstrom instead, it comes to 0.0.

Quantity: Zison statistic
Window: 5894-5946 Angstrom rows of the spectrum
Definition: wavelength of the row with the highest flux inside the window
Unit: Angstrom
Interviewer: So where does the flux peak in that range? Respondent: 5941.83 Angstrom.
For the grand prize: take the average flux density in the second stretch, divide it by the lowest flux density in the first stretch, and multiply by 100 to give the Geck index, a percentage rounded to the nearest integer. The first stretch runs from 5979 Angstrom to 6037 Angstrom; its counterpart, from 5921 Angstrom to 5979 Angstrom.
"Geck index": 103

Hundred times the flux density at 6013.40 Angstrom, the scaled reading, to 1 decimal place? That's 73.2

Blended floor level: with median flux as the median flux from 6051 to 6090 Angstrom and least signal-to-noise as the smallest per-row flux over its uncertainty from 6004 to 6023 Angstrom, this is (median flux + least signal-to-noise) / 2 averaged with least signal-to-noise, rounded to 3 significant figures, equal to 164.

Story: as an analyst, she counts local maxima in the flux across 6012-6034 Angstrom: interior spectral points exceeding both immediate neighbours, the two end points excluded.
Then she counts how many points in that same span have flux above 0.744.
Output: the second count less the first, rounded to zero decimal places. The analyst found -1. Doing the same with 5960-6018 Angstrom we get -3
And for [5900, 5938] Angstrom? 8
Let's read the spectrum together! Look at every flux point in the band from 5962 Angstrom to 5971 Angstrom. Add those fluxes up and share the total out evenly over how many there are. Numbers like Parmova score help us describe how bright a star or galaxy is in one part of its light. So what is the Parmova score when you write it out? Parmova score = 0.743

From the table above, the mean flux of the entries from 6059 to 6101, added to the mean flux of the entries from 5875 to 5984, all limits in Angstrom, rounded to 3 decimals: 1.466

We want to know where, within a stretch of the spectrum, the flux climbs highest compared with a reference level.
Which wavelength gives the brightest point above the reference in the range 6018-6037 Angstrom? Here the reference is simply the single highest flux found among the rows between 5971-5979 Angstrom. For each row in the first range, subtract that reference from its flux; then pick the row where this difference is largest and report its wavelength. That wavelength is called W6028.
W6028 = 6035.59 Angstrom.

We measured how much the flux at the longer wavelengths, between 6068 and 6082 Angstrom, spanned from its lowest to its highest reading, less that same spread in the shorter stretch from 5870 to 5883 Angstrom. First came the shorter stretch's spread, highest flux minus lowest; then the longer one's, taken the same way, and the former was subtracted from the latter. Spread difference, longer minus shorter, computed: 0.006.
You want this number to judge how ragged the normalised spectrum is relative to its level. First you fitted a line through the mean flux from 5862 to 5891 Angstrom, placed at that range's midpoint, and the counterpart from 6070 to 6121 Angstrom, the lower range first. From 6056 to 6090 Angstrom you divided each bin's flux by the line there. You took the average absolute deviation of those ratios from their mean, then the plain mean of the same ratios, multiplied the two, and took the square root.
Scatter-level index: 0.063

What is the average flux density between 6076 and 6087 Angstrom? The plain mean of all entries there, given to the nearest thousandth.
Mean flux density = 0.724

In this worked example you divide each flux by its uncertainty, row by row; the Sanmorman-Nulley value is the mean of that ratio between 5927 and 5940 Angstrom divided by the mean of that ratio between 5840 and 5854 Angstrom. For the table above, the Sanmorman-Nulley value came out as 0.98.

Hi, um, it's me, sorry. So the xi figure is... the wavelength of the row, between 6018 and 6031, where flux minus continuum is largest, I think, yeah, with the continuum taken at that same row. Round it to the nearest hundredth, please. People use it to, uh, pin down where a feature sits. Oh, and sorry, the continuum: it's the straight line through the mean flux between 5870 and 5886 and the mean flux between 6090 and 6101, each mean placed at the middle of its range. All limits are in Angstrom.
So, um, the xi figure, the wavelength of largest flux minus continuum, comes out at 6027.26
